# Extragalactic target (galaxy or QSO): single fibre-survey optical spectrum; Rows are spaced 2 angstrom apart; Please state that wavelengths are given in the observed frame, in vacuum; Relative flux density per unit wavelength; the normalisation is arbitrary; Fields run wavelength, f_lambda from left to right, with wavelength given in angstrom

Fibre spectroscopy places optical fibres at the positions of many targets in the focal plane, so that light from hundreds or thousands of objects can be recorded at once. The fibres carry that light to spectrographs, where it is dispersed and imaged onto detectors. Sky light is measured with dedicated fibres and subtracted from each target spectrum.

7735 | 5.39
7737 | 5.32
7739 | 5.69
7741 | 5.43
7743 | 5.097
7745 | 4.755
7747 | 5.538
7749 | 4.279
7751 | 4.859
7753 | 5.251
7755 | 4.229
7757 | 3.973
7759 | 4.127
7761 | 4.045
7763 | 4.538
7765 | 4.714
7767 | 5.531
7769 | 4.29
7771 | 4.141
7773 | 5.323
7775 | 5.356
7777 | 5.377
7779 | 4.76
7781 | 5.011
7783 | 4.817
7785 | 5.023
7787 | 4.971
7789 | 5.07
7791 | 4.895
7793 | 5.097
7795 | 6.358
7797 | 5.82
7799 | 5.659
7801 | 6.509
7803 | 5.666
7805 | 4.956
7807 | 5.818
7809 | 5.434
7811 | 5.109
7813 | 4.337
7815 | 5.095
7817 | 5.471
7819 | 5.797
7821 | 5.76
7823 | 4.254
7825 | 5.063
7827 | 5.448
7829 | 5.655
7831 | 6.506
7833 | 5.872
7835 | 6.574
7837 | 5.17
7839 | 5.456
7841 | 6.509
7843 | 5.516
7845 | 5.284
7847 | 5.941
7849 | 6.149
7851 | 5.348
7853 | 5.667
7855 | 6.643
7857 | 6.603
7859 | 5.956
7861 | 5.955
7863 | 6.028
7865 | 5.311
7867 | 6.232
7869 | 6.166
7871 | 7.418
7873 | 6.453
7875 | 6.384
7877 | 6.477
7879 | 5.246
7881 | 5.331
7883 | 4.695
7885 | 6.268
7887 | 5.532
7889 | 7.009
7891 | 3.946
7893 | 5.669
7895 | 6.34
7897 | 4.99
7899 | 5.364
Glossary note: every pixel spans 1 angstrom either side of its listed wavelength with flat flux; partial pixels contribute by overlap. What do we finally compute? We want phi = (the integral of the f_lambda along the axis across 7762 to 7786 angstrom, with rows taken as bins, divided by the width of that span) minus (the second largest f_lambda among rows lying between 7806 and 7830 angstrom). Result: -0.9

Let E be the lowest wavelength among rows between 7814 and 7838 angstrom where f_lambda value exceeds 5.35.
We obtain 7817 angstrom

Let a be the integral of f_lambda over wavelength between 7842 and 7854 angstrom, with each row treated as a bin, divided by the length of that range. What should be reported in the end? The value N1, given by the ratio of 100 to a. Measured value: 17.7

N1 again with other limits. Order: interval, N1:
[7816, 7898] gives 17.2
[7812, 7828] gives 19.4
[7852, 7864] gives 16.3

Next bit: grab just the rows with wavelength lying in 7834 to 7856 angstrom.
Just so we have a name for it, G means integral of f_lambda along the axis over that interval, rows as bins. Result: 129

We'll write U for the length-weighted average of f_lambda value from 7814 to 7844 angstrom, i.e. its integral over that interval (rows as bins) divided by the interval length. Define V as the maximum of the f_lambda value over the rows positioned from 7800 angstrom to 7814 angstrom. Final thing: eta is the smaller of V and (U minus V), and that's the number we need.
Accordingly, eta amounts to -0.90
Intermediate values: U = 5.6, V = 6.509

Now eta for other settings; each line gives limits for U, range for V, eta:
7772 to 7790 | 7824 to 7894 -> -2.34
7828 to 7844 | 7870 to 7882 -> -1.51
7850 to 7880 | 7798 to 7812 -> -0.38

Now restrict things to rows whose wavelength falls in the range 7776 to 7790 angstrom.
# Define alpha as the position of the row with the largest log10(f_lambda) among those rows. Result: 7777 angstrom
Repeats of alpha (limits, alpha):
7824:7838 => 7835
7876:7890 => 7889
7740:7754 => 7747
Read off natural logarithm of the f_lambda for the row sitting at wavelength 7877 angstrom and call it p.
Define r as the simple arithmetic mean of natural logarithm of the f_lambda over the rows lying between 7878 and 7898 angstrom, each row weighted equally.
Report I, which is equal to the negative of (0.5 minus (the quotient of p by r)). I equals 0.603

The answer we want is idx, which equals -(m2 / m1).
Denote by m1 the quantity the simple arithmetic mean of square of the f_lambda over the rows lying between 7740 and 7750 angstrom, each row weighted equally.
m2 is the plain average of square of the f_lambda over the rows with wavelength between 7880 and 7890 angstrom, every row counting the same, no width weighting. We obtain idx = -1.33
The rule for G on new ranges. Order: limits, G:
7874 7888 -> 80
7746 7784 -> 180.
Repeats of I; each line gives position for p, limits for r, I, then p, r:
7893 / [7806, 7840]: 0.526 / 1.74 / 1.69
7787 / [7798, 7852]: 0.437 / 1.60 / 1.71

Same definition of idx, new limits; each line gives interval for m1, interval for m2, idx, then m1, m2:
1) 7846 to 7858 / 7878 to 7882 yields -0.76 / 37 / 28.0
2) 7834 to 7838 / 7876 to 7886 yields -0.91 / 35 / 31.8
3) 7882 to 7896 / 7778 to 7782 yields -0.73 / 33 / 23.9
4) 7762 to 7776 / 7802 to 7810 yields -1.27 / 24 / 30.0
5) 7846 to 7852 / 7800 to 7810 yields -0.96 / 34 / 32.5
